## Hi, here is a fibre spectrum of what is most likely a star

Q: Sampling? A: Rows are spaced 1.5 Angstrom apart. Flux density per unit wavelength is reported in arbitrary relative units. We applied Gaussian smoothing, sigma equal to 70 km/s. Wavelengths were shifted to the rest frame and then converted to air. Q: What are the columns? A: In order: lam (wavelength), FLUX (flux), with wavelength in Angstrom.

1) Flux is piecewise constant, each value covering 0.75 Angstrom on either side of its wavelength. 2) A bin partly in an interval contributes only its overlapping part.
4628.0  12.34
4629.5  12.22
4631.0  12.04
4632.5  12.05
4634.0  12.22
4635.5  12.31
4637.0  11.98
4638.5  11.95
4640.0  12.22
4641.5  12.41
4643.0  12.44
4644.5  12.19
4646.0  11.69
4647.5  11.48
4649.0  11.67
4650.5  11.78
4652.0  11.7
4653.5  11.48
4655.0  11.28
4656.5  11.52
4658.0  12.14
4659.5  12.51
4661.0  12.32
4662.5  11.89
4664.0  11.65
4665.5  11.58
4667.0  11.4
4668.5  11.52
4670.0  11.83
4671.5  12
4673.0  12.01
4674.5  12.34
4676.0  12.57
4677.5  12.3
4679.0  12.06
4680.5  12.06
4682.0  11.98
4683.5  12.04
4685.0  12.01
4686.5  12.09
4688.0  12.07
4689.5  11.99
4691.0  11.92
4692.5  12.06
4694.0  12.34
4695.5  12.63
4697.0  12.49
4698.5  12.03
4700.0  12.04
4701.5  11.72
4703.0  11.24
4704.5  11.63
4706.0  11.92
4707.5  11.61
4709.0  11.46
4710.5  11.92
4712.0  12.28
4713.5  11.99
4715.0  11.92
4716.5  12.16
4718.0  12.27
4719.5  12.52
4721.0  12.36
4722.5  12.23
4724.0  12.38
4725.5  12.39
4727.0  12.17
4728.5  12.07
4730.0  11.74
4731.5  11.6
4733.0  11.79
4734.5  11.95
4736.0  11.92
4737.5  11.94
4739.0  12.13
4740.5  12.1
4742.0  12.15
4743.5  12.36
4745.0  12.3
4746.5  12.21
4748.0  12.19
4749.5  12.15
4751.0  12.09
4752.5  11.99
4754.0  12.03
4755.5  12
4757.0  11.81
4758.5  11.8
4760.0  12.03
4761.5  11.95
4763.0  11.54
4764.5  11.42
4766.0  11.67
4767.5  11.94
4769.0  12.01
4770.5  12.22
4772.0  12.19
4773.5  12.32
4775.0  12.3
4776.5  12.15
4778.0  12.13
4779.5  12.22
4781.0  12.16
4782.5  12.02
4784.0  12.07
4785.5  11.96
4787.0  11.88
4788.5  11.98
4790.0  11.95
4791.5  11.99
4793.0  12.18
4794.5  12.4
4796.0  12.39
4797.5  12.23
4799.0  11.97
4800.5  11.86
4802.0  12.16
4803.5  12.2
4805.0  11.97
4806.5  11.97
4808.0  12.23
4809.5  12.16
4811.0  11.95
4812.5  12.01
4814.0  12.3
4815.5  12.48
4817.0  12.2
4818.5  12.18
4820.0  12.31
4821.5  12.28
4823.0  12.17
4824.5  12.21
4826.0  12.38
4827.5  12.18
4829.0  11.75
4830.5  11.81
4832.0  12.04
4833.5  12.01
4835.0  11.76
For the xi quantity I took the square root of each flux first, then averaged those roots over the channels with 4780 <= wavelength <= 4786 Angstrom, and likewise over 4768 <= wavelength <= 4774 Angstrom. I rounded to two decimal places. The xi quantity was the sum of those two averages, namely 6.96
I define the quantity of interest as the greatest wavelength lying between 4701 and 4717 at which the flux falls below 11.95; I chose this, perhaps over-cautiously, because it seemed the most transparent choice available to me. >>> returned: 4715.0 Angstrom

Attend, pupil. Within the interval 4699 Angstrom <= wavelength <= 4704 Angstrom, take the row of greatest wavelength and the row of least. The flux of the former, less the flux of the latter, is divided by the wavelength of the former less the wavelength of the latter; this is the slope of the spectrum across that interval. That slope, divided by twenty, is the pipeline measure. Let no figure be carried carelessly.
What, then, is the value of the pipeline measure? -0.013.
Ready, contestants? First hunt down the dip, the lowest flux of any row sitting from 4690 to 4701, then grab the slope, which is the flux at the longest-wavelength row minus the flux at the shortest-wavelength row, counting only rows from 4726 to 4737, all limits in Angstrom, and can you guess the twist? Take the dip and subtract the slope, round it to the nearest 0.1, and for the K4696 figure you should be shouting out 12.2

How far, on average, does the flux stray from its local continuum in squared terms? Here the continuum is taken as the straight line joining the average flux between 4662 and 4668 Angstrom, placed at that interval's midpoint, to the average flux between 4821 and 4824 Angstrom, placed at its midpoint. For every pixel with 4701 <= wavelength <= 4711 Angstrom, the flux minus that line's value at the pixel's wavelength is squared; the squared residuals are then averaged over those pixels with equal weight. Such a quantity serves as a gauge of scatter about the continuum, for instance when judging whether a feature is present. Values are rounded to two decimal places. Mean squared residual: 0.07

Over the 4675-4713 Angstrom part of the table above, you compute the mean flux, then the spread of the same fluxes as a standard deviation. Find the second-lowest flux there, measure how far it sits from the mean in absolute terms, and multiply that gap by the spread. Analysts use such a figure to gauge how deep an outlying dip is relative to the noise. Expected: 0.18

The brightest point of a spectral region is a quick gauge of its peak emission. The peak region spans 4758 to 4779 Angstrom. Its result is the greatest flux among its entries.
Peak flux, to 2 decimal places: 12.32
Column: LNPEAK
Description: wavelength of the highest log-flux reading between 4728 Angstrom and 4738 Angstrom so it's 4728.5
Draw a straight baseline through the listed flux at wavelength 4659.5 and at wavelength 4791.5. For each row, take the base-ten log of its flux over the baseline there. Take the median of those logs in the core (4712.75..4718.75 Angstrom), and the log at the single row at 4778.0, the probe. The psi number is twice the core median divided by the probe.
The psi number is -5.0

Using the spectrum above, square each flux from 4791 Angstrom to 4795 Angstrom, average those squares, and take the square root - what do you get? 12.2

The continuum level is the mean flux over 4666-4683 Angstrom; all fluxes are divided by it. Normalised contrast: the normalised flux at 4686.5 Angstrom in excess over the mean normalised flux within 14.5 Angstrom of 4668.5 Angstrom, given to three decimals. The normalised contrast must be 0.012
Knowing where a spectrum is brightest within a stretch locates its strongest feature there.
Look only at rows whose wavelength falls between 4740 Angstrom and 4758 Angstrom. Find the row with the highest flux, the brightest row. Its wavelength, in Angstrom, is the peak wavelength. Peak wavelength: 4743.5 Angstrom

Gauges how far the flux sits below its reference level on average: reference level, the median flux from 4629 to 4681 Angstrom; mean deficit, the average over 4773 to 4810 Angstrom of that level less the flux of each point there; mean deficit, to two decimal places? -0.10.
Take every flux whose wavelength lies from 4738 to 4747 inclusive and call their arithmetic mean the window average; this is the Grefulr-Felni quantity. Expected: 12.2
